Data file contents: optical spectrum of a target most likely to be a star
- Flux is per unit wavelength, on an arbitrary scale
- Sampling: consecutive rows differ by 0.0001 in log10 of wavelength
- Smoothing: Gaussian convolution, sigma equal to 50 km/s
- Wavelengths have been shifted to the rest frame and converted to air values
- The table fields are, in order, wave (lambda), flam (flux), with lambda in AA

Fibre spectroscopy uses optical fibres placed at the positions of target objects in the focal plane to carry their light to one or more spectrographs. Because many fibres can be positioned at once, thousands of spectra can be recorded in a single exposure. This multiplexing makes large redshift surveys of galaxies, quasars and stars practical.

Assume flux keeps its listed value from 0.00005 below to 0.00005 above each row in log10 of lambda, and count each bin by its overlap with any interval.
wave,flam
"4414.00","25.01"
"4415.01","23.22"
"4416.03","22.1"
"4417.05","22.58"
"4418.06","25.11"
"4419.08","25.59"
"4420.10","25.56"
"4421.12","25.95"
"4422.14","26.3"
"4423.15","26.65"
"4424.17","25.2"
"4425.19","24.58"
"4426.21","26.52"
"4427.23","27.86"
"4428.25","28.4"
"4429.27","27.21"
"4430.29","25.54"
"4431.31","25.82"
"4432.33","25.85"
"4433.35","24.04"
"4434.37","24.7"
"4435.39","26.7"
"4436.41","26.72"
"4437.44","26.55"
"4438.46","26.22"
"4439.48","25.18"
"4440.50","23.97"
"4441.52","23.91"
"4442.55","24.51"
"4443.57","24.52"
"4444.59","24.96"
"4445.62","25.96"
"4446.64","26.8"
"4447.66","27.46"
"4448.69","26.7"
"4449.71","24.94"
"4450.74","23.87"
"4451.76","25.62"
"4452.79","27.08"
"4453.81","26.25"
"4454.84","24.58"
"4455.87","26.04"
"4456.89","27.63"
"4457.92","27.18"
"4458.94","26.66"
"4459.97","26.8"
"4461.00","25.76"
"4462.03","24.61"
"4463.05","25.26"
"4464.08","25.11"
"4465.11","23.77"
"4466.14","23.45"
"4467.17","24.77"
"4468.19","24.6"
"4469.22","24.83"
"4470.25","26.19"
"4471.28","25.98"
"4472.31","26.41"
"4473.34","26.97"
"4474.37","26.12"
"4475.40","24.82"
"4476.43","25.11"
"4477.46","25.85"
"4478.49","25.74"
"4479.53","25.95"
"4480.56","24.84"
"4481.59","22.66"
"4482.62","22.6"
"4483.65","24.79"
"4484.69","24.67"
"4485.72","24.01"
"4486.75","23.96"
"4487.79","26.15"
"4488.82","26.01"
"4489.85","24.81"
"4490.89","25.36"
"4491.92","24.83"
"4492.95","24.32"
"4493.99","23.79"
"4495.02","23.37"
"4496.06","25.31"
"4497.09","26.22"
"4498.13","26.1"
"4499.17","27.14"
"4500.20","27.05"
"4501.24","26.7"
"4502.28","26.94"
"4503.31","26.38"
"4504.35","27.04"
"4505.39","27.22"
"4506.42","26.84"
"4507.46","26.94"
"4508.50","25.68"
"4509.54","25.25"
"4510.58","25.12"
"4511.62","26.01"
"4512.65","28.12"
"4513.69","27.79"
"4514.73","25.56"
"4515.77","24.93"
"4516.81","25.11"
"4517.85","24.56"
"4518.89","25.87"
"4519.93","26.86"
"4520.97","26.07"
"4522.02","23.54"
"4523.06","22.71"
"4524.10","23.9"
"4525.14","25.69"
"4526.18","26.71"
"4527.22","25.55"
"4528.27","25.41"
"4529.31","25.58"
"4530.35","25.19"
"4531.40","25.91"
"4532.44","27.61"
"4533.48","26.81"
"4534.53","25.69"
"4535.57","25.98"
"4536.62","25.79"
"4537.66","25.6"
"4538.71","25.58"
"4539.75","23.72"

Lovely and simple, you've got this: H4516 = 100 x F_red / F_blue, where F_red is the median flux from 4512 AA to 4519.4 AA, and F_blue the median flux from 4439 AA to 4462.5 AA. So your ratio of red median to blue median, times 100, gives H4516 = 99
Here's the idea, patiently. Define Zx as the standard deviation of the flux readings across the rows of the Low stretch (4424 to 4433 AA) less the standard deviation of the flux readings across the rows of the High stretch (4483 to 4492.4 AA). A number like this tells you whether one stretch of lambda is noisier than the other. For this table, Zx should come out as 0.5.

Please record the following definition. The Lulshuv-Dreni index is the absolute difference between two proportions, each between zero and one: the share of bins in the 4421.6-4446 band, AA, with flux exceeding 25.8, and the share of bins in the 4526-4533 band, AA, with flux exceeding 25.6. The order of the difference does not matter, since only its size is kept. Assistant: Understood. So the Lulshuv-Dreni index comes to 0.11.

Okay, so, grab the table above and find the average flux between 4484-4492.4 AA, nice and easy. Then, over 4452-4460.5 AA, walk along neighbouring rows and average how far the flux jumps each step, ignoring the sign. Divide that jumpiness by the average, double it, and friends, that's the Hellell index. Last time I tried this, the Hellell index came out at 0.076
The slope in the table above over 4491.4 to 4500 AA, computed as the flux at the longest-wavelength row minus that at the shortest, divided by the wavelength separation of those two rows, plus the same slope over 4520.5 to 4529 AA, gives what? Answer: 0.23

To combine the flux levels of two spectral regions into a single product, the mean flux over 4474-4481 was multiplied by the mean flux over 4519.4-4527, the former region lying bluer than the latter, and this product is 639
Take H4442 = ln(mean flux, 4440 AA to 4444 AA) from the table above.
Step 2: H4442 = 3.19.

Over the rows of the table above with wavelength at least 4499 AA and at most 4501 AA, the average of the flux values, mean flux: 27.1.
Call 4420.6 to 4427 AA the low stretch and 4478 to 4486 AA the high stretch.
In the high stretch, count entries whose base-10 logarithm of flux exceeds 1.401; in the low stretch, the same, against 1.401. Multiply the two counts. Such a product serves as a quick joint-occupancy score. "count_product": 10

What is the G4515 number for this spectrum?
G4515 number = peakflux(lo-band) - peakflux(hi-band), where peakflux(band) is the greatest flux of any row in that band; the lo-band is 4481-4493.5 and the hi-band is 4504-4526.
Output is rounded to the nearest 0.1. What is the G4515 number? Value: -2.0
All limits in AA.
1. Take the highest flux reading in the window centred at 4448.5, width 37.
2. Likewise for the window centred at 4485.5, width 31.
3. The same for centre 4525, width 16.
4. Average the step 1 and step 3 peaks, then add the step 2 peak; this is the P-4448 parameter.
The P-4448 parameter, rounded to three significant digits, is 54.8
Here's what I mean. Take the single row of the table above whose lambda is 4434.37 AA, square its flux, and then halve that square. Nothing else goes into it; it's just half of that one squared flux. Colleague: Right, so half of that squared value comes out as 305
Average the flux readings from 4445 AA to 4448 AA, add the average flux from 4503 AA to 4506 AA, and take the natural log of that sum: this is 3.98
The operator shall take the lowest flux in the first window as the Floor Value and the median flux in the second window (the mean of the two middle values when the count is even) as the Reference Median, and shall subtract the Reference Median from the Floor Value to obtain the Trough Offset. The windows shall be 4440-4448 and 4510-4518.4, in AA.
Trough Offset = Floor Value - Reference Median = -1.4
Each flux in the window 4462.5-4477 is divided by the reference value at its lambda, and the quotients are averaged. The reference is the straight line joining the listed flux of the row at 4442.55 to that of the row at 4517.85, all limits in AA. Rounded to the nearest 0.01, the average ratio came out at 1.03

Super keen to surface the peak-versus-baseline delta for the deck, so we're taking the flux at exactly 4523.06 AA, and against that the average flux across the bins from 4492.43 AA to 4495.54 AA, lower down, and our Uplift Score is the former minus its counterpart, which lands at -1.1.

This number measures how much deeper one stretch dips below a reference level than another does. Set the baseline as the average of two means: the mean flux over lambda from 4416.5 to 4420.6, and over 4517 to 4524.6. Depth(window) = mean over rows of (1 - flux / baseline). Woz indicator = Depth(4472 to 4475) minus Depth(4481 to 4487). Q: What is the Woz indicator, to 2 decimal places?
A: -0.11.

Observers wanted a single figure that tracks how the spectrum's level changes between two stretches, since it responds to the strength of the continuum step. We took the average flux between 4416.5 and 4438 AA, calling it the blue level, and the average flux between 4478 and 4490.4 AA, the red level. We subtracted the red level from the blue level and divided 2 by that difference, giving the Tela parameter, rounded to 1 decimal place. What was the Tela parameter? 1.7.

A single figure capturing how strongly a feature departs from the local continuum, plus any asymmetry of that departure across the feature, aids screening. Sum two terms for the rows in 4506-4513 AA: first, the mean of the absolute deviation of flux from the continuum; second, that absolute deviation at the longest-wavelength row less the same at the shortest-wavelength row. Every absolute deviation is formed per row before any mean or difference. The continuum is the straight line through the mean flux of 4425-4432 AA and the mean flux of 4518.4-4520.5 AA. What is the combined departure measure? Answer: 2.2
